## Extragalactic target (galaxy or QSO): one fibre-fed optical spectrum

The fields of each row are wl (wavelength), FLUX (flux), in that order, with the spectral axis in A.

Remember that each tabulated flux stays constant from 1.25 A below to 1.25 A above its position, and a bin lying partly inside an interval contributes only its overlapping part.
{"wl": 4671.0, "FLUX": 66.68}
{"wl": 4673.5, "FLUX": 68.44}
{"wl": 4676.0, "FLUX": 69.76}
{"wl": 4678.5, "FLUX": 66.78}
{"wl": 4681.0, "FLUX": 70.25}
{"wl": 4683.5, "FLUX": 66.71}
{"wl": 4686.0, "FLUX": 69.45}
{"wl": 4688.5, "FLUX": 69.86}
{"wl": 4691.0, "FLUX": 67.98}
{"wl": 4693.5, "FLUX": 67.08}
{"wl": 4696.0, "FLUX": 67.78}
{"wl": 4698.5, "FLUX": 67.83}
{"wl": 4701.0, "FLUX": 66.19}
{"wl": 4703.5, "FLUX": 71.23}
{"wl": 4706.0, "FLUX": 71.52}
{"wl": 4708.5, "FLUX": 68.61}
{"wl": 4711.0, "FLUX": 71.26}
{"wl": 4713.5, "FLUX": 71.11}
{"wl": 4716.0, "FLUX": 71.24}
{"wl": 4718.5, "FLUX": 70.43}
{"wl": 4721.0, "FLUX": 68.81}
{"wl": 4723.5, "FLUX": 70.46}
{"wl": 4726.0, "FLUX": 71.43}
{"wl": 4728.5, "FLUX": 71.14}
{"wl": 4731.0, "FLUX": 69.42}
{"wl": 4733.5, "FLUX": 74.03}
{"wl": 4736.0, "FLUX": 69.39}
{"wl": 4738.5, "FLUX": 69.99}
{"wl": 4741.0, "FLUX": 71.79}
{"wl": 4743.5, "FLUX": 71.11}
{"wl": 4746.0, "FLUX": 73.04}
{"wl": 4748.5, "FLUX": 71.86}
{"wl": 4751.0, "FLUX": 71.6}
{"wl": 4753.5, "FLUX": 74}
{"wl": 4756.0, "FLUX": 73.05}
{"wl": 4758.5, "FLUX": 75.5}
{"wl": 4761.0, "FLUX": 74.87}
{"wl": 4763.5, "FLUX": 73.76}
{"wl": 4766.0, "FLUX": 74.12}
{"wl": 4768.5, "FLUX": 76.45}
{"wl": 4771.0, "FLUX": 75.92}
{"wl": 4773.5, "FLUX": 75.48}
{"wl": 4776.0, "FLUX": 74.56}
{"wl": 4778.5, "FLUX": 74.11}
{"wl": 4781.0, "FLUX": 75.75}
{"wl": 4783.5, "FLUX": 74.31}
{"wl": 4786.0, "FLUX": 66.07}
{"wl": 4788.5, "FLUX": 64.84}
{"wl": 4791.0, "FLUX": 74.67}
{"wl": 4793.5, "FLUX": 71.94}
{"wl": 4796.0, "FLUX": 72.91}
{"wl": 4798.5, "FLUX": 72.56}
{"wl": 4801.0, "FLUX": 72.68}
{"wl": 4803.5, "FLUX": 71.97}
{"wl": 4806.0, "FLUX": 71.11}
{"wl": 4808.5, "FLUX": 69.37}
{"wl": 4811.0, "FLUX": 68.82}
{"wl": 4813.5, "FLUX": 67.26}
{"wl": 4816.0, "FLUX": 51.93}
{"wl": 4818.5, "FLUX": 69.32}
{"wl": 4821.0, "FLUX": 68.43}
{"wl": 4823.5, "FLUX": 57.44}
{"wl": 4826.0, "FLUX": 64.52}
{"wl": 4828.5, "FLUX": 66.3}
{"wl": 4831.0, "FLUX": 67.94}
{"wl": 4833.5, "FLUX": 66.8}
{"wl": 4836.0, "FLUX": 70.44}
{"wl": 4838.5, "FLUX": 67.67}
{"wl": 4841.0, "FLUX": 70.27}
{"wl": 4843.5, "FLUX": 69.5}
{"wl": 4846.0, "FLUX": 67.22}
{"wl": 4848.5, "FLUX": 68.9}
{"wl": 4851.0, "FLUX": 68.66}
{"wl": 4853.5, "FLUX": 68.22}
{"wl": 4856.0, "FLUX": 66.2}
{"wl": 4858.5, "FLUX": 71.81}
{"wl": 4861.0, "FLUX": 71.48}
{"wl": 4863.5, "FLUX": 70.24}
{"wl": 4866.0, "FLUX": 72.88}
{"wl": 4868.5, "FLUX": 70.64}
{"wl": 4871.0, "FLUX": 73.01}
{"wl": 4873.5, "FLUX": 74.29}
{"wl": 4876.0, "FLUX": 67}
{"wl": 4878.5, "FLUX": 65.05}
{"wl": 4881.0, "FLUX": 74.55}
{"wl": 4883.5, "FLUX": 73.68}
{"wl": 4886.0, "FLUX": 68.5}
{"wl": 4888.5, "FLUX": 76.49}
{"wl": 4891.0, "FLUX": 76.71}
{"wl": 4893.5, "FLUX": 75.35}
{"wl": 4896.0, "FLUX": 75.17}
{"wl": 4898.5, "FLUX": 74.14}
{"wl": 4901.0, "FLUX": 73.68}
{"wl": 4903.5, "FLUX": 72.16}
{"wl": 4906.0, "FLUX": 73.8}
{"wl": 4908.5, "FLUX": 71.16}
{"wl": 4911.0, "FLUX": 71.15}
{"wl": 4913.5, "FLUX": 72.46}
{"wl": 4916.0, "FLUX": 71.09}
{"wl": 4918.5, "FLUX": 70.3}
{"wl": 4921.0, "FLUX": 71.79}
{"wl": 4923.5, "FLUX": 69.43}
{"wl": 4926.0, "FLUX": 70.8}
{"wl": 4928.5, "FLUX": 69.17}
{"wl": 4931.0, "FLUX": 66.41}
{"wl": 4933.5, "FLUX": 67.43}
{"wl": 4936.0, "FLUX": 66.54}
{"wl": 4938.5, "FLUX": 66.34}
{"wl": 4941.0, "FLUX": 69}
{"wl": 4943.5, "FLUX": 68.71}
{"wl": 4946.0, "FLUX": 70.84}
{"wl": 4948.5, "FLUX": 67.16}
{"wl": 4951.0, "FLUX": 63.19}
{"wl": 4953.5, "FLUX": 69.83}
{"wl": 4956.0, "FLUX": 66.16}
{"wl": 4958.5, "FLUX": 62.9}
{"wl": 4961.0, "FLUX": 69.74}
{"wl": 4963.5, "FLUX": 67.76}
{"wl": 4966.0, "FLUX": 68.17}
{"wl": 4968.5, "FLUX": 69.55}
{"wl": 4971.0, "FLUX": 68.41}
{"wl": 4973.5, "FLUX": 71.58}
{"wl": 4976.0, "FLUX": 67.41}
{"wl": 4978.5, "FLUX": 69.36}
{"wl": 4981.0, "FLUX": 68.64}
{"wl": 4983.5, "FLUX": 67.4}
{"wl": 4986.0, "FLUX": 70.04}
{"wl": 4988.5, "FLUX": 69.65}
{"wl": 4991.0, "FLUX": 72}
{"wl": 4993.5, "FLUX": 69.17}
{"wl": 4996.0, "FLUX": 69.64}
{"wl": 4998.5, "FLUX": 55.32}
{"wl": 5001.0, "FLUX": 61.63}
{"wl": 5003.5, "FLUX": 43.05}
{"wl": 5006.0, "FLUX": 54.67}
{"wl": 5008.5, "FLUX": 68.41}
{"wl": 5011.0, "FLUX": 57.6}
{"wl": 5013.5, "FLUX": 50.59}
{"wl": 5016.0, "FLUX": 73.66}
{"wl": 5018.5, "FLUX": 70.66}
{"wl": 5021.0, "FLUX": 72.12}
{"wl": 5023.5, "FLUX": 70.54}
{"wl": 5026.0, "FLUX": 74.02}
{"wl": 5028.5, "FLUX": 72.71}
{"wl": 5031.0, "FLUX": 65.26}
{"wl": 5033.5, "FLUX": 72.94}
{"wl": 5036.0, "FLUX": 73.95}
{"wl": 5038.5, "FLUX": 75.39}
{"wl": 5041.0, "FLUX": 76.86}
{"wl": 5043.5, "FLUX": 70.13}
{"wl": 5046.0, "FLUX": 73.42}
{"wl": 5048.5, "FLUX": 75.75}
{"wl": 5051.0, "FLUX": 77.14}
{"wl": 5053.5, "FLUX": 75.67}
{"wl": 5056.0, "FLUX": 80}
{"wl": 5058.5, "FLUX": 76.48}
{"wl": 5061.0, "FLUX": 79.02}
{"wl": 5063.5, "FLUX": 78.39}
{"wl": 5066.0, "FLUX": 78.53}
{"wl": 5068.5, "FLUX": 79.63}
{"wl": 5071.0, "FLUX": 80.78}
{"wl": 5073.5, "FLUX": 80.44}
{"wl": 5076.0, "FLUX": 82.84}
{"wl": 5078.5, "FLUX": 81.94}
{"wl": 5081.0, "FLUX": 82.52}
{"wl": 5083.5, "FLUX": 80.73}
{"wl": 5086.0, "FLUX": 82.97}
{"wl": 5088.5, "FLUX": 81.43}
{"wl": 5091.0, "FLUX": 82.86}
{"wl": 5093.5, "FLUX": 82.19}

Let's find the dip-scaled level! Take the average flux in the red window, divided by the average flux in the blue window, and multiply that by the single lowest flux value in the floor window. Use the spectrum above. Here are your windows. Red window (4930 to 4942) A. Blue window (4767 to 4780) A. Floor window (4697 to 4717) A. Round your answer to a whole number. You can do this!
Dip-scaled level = 59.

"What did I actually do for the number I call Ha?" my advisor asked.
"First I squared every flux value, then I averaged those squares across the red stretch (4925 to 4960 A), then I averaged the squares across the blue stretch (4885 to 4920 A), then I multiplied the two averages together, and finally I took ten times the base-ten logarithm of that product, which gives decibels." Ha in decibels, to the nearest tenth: 73.9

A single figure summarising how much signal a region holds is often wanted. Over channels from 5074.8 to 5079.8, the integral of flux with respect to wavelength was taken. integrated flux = 412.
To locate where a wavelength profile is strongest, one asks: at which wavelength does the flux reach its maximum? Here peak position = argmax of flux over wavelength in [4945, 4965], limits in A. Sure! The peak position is 4946.0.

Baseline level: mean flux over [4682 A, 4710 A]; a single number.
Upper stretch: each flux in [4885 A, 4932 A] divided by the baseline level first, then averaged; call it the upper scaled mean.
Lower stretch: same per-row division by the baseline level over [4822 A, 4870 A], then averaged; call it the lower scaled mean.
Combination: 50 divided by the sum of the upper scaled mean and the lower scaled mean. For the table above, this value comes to 24.43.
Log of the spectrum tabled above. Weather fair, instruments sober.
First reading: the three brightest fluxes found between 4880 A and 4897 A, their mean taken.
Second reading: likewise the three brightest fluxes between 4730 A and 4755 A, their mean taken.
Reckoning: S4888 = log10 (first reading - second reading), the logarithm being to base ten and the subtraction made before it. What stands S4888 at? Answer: 0.4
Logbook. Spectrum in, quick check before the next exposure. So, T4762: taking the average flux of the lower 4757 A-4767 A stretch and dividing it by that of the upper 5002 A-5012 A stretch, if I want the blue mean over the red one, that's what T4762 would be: 1.33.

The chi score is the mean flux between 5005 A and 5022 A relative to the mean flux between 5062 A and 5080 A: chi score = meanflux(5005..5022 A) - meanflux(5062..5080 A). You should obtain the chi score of -16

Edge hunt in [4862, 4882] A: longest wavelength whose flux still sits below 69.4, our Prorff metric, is 4878.5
